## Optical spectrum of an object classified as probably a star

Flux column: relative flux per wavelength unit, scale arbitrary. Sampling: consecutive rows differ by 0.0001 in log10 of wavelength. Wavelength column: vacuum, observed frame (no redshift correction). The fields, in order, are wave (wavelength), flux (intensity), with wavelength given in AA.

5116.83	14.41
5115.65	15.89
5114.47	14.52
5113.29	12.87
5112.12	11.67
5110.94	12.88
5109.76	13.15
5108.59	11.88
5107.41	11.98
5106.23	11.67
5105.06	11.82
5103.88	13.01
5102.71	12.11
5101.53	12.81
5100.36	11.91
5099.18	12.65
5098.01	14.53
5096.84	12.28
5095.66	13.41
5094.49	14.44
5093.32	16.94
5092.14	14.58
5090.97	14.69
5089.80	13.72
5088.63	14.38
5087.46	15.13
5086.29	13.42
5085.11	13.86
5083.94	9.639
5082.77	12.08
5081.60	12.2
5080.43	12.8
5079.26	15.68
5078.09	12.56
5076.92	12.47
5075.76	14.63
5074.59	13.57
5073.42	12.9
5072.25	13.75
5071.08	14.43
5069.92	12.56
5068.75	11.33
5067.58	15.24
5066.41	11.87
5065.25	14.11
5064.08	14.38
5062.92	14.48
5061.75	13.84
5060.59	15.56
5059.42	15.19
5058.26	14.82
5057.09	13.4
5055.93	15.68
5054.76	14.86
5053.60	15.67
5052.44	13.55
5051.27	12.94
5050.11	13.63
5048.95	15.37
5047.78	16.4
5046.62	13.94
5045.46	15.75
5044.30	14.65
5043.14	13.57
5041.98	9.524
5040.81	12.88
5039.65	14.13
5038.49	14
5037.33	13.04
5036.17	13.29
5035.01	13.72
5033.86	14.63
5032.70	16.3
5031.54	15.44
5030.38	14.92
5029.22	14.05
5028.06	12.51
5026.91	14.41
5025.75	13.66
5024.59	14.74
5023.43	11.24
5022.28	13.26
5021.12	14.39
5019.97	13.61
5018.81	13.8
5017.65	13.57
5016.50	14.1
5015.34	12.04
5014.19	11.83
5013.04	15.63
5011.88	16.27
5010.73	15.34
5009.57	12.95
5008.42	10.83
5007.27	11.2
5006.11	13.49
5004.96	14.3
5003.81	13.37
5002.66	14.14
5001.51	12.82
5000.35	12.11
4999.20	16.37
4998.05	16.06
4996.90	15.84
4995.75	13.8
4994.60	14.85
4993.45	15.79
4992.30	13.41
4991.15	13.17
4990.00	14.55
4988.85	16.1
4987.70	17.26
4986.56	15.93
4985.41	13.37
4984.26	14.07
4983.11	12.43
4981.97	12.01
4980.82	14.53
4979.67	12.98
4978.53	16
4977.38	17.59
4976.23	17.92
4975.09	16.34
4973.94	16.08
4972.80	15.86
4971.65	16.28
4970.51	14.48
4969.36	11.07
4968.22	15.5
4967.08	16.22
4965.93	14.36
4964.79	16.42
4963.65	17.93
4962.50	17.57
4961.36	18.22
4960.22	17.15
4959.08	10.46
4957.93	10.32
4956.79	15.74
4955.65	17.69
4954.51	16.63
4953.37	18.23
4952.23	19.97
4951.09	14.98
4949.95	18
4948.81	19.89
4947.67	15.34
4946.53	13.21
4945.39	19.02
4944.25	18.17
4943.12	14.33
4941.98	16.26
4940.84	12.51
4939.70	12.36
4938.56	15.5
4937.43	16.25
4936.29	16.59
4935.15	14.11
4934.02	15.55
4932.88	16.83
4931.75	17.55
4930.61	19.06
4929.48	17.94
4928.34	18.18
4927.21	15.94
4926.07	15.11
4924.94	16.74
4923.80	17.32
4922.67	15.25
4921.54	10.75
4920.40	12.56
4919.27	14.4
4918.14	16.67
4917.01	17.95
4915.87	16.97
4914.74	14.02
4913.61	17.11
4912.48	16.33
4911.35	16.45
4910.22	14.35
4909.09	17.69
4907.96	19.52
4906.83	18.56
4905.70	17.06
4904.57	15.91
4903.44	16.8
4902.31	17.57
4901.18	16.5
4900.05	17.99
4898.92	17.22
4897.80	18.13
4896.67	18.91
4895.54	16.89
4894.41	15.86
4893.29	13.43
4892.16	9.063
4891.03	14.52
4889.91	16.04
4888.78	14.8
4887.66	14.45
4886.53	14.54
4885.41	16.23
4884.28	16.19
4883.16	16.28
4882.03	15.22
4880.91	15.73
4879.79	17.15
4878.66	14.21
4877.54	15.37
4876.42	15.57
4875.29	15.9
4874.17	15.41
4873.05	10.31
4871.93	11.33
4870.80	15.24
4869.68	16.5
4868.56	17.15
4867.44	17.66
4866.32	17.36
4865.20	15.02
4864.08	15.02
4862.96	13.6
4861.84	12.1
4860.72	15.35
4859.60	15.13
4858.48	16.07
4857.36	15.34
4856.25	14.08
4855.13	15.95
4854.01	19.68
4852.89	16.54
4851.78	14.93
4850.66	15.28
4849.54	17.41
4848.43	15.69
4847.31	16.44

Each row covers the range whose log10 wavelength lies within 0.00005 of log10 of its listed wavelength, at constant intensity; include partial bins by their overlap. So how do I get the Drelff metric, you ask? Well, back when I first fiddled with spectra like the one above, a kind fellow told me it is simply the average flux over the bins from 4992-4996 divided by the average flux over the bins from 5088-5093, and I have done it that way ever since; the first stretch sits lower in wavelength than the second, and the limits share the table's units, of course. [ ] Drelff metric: 1.01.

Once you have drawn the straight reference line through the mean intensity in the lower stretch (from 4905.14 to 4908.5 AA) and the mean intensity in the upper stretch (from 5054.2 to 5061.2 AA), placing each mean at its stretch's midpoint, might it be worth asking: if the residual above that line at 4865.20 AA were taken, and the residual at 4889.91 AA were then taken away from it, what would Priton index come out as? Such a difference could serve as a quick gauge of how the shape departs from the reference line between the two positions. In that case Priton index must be -1.6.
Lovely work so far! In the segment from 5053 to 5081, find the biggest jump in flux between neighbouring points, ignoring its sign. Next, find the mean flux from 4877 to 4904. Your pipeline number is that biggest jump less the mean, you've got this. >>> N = -11.9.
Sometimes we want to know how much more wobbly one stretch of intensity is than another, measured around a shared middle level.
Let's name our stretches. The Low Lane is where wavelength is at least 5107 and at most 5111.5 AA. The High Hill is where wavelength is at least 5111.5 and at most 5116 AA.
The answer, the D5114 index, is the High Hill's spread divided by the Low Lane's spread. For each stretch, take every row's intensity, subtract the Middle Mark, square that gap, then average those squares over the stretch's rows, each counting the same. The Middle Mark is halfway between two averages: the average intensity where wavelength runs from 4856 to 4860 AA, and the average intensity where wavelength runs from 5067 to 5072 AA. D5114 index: 0.8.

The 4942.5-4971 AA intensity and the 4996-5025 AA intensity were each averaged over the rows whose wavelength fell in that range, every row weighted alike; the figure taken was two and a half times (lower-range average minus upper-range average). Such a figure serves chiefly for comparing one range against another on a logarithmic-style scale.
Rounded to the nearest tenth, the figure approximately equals 5.8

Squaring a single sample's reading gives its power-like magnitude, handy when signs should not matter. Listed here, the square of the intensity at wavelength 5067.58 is 232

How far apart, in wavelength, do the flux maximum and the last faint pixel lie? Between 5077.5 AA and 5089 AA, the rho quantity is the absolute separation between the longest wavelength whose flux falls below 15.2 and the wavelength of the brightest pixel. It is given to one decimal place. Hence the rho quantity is 9.4 AA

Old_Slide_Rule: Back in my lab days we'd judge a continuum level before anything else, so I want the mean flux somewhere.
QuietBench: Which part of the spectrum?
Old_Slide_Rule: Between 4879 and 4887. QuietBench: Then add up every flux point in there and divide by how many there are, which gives 15.9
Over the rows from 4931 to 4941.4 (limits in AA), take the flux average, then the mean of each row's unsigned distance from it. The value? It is 1.5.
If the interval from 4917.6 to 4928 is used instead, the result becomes 1.6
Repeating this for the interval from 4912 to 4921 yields 1.6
